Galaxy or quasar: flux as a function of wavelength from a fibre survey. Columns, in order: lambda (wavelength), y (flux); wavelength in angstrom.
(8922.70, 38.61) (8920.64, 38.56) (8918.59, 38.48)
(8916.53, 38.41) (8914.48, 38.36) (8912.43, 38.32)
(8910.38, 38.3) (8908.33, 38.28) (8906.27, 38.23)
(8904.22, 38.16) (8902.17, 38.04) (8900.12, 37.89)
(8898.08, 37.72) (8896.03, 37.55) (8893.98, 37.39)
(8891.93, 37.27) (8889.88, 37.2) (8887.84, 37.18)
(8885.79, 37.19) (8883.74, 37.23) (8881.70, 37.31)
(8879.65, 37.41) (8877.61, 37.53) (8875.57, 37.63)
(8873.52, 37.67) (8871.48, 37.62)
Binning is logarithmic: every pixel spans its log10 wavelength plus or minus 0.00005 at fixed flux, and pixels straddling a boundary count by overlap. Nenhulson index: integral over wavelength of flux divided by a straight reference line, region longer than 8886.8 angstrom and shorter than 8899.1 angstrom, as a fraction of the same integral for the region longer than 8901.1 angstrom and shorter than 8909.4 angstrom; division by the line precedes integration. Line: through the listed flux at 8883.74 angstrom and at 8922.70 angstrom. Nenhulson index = 1.5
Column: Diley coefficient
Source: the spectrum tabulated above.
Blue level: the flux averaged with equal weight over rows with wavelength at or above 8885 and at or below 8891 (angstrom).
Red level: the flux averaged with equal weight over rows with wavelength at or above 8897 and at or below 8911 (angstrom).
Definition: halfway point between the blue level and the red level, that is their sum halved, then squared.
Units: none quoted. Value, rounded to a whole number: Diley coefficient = 1417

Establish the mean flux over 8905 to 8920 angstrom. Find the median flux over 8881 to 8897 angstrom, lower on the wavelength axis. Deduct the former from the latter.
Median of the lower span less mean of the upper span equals -1.09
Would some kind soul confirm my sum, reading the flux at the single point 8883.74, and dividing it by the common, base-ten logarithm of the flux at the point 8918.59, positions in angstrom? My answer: 23.5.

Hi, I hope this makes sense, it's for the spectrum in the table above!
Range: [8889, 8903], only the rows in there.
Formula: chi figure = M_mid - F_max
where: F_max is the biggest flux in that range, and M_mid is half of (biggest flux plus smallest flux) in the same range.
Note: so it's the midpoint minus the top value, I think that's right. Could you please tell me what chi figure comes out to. -0.42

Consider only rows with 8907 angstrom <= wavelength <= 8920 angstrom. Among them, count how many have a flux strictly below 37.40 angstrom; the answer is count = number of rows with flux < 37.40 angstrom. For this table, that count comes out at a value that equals 0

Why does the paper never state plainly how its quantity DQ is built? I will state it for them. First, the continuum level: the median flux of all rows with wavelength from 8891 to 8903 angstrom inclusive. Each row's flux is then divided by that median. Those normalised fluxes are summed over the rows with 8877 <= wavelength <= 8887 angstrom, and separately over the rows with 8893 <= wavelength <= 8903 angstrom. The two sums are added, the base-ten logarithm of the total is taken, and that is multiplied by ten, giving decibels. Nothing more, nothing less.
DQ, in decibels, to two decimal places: 9.99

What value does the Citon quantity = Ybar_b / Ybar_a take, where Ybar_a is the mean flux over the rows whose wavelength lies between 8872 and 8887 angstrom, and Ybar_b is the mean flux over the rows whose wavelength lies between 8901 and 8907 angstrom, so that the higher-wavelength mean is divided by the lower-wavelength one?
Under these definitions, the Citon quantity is 1.02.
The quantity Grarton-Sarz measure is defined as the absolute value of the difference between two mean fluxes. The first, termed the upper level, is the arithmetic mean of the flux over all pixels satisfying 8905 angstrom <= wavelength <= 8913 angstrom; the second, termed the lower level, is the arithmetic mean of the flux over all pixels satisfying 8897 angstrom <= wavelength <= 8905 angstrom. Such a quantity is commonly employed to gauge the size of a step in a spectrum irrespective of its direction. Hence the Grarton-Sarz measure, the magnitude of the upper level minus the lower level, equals 0.3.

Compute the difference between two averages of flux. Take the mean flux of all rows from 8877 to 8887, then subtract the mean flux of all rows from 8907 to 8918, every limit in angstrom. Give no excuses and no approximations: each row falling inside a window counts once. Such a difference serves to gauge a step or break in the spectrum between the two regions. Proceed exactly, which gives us -1.0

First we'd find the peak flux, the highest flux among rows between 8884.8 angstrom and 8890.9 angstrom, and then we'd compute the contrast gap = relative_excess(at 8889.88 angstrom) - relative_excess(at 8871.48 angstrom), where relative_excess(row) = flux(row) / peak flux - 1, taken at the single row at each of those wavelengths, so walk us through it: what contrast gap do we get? -0.01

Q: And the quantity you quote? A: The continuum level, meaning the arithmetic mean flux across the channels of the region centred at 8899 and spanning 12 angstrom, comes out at 37.8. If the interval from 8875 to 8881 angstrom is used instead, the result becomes 37.5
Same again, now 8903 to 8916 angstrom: 38.3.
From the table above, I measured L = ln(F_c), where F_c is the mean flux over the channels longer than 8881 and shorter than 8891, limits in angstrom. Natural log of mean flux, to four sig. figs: 3.617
